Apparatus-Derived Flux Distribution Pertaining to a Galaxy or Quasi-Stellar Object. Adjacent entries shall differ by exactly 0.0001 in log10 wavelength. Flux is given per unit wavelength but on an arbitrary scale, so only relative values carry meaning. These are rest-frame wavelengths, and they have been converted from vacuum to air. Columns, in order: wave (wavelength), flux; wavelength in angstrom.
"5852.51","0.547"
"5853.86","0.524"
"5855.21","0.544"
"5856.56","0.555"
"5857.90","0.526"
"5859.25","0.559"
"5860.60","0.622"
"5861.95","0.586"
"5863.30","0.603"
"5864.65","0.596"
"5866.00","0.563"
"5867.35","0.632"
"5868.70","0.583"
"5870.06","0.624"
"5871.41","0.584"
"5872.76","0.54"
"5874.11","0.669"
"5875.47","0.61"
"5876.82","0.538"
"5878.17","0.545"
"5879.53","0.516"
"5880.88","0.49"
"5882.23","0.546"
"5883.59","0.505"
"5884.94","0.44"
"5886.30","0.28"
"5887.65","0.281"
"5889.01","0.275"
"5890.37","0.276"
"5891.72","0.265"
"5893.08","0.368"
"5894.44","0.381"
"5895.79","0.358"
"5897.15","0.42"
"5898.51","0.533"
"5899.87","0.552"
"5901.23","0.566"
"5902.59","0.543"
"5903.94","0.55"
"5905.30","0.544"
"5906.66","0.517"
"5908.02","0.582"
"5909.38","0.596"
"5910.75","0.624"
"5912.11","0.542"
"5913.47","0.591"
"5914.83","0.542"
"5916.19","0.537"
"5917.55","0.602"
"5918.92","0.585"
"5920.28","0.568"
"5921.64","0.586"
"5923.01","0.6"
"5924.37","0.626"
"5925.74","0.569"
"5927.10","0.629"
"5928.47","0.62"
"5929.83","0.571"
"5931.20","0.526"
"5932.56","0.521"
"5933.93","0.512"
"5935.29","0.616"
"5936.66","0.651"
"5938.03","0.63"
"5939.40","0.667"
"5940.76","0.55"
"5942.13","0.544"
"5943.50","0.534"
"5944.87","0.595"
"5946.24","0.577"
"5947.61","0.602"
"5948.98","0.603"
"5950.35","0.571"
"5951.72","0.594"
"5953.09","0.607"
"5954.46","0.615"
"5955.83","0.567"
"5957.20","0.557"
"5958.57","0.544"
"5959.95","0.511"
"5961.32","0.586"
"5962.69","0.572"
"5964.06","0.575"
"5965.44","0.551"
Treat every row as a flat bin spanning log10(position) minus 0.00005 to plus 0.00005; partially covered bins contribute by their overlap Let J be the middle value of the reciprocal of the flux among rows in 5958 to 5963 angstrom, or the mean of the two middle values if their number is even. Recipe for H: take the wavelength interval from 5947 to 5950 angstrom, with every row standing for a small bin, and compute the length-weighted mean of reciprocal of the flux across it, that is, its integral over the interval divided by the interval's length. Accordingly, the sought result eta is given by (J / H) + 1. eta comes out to 2.07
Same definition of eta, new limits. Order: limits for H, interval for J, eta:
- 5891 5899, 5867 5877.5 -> 1.62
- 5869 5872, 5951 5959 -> 2.04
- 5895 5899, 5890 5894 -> 2.52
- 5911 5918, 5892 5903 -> 2.20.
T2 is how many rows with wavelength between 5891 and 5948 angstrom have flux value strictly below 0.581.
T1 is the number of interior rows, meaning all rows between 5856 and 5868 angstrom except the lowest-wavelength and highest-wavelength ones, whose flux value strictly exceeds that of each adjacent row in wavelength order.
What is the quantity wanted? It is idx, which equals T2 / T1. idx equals 12.5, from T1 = 2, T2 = 25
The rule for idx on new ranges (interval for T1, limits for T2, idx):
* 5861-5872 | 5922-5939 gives 1.7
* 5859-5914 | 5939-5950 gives 0.3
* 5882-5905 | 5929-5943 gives 1.5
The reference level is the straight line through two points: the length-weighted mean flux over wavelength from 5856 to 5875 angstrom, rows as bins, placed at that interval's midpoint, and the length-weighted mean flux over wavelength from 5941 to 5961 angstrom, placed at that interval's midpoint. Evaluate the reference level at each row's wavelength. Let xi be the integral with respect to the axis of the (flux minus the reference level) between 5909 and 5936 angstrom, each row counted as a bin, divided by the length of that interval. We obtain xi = 0.00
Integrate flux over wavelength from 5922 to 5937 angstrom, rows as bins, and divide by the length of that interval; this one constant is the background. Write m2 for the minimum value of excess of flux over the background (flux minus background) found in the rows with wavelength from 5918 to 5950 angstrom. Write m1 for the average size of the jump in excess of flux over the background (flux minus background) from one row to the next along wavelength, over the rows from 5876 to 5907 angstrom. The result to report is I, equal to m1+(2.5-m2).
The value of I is 2.61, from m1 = 0.0370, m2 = -0.07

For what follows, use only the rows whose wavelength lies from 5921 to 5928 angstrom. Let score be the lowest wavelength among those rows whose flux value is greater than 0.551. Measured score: 5921.64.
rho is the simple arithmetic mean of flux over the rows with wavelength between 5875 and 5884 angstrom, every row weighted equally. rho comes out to 0.536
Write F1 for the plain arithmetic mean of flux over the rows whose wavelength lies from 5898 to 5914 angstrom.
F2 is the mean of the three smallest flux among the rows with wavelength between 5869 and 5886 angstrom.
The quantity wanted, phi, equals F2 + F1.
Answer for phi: 1.04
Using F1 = 0.562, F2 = 0.478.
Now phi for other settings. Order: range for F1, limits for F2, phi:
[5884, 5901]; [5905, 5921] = 0.90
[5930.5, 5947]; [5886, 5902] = 0.85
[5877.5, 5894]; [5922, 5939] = 0.92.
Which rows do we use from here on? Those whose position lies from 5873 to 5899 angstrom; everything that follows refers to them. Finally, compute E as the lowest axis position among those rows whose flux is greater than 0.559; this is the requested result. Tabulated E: 5874.11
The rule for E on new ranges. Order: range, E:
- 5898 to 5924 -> 5901.23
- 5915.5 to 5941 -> 5917.55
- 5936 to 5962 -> 5936.66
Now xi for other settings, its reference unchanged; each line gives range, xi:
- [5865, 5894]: -0.10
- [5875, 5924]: -0.09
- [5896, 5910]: -0.05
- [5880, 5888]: -0.15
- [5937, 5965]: 0.01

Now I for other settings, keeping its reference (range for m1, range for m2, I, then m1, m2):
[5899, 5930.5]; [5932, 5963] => 2.60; 0.0319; -0.07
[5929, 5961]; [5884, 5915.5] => 2.85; 0.0306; -0.32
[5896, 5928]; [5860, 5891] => 2.84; 0.0352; -0.31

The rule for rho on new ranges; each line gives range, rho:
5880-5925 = 0.493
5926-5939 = 0.586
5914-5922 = 0.570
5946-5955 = 0.596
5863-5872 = 0.598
